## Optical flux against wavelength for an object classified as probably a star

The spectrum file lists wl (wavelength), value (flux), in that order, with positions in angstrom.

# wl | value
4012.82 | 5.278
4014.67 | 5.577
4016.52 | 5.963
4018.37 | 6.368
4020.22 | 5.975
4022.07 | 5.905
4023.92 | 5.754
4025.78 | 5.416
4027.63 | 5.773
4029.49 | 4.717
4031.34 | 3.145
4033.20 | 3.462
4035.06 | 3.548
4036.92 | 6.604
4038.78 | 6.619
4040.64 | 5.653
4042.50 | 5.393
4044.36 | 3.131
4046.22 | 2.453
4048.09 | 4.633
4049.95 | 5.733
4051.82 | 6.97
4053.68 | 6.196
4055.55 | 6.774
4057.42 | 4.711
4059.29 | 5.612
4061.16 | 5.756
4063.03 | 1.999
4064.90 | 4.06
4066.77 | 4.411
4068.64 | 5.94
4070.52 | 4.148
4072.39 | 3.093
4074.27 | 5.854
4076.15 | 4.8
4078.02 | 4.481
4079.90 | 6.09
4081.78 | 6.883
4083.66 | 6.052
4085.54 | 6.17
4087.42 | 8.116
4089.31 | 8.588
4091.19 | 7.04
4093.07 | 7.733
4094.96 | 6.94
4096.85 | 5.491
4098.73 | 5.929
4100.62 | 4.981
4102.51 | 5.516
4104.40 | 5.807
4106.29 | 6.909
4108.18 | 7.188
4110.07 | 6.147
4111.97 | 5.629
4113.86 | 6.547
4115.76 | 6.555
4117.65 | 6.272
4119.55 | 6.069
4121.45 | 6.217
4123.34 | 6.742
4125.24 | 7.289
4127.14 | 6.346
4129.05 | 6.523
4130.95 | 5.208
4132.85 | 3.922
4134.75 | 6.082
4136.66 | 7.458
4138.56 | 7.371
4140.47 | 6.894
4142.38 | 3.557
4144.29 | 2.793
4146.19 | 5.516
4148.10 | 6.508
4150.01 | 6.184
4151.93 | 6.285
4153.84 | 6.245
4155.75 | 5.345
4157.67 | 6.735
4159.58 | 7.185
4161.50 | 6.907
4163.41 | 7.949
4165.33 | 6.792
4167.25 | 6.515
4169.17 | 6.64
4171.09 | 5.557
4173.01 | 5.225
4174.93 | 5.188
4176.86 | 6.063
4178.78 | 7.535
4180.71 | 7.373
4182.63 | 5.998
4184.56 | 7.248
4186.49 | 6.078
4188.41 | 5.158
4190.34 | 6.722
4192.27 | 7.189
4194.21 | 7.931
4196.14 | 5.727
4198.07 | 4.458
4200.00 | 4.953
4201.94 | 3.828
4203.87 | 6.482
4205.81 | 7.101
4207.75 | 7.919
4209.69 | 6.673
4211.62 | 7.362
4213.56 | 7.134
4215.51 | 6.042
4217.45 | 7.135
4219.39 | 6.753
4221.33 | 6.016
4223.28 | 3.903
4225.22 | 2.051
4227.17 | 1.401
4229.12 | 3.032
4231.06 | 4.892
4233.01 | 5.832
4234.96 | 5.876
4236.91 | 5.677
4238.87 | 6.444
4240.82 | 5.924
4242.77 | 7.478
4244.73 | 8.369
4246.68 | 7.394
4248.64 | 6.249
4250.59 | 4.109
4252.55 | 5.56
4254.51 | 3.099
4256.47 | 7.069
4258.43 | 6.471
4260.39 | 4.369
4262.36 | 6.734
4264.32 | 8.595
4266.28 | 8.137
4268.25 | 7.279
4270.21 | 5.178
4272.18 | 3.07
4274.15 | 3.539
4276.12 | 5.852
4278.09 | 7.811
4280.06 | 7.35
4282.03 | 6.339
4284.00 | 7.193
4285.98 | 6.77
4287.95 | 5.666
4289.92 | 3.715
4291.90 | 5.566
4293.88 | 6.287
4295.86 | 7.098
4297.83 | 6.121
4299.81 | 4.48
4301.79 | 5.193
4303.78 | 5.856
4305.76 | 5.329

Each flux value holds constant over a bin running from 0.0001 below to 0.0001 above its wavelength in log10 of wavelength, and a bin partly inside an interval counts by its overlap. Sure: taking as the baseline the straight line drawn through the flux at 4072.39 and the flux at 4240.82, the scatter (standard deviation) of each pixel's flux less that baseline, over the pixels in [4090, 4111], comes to 0.9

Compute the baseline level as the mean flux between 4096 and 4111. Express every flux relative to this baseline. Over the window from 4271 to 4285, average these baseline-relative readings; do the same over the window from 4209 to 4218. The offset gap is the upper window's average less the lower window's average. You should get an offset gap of -1.0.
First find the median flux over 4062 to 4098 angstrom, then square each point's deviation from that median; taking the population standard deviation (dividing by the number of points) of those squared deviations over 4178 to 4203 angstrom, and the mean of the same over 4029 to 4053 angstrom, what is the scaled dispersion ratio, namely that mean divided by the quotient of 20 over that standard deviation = 0.242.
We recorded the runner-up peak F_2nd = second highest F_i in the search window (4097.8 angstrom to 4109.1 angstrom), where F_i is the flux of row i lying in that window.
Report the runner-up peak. 6.909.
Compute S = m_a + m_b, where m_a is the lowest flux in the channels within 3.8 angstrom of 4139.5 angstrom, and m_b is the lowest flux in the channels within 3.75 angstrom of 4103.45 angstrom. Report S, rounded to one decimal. 8.5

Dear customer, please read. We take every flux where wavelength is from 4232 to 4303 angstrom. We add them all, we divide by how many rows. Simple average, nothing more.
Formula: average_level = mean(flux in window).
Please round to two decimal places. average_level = 6.05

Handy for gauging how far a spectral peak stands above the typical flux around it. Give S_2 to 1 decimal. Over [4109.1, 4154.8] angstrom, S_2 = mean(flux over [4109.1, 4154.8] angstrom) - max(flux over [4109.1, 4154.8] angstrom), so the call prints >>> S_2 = -1.4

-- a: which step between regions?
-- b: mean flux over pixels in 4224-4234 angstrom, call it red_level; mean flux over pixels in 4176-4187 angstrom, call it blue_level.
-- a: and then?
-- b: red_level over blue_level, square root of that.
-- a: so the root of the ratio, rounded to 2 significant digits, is 0.72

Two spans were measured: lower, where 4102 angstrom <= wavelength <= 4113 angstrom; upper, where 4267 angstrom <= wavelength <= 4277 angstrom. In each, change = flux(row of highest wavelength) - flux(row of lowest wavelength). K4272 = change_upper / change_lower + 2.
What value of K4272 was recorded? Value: -11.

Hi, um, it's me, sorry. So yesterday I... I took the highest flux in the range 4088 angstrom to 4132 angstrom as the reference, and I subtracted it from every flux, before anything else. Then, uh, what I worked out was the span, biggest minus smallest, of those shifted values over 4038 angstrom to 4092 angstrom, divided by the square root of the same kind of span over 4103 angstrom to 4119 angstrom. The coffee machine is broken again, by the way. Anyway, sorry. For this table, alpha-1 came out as 5.3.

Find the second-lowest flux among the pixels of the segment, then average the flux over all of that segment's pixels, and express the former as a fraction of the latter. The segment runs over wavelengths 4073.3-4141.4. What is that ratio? 0.71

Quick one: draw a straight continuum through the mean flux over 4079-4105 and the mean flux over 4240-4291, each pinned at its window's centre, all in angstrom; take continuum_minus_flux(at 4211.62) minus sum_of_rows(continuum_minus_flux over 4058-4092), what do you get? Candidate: -20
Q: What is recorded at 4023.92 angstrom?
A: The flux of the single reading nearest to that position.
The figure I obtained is 5.754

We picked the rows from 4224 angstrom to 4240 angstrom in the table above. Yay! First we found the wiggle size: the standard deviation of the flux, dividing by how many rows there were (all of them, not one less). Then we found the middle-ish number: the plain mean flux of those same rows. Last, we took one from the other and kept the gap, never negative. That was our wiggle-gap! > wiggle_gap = 2.6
